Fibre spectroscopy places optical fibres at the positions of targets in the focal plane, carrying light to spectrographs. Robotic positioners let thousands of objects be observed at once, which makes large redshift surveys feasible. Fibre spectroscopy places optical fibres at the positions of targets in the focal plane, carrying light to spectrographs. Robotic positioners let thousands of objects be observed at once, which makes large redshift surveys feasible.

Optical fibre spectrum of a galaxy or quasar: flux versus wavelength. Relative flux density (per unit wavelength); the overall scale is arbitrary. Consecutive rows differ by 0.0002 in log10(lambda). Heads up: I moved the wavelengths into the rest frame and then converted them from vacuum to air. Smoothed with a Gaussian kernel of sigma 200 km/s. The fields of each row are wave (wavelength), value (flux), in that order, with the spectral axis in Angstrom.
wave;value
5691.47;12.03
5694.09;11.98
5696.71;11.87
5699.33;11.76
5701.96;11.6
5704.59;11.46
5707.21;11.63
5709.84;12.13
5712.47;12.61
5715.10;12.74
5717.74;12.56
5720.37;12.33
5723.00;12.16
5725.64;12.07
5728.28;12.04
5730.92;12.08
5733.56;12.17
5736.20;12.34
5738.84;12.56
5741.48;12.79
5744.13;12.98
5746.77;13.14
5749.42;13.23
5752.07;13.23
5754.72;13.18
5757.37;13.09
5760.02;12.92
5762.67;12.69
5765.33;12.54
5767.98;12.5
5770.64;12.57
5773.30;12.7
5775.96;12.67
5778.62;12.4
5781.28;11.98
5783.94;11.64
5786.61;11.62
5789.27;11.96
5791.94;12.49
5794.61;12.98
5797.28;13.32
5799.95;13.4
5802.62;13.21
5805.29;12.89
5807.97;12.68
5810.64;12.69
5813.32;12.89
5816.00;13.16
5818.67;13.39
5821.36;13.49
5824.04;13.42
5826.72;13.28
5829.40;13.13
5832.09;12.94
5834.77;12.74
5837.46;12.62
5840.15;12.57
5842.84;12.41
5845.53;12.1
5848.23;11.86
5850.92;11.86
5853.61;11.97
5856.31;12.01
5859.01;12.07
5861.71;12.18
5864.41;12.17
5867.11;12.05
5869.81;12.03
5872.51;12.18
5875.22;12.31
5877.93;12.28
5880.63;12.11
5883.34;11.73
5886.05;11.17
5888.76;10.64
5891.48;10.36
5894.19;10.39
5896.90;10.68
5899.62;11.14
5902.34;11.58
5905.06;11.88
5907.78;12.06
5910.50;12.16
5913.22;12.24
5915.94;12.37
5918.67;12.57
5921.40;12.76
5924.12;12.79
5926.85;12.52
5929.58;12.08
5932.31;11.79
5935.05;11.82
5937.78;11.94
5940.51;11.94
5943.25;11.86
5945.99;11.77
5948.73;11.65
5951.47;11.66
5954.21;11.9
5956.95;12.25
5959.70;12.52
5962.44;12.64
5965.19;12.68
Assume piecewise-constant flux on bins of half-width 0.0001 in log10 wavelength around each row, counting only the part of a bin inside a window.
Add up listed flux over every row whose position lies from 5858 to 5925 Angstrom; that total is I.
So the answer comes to 296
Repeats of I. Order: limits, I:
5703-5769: 313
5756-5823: 318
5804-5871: 315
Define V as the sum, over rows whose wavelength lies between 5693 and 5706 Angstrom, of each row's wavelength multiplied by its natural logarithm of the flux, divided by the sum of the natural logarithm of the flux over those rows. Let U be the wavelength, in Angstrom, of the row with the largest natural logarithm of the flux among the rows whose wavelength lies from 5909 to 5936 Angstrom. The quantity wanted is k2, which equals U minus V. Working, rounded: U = 5924.12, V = 5699.3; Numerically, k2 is 224.8 Angstrom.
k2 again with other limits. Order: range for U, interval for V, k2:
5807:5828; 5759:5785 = 49.5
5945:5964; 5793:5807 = 162.5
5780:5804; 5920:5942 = -130.9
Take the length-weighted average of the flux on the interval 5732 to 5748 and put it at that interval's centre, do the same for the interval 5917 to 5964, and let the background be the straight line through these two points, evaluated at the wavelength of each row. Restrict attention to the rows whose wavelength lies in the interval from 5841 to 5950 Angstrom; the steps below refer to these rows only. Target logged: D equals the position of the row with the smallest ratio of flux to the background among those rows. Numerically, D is 5891.48 Angstrom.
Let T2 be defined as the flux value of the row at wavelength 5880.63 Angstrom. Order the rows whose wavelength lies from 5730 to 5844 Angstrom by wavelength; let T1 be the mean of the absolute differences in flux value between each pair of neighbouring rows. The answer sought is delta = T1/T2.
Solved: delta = 0.0148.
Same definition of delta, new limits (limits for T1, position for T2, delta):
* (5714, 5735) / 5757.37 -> 0.0091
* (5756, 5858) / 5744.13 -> 0.0145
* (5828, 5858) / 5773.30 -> 0.0112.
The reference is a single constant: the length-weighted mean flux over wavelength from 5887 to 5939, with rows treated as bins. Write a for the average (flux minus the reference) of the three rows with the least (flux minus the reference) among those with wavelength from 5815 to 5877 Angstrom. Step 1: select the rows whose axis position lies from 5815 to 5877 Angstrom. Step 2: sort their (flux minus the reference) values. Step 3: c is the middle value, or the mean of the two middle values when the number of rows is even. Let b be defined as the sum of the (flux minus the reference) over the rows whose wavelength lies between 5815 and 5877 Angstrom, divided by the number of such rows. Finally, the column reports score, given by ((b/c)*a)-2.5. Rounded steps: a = 0.1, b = 0.7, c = 0.5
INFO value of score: -2.3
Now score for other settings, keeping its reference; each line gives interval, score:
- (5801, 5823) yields -1.5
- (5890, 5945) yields -3.1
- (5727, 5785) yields -2.4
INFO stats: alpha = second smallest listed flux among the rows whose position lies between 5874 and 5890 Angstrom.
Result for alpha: 11.17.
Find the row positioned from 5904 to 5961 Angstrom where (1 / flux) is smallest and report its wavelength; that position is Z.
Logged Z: 5924.12 Angstrom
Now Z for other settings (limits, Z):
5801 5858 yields 5821.36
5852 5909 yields 5875.22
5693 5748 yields 5746.77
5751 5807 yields 5799.95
